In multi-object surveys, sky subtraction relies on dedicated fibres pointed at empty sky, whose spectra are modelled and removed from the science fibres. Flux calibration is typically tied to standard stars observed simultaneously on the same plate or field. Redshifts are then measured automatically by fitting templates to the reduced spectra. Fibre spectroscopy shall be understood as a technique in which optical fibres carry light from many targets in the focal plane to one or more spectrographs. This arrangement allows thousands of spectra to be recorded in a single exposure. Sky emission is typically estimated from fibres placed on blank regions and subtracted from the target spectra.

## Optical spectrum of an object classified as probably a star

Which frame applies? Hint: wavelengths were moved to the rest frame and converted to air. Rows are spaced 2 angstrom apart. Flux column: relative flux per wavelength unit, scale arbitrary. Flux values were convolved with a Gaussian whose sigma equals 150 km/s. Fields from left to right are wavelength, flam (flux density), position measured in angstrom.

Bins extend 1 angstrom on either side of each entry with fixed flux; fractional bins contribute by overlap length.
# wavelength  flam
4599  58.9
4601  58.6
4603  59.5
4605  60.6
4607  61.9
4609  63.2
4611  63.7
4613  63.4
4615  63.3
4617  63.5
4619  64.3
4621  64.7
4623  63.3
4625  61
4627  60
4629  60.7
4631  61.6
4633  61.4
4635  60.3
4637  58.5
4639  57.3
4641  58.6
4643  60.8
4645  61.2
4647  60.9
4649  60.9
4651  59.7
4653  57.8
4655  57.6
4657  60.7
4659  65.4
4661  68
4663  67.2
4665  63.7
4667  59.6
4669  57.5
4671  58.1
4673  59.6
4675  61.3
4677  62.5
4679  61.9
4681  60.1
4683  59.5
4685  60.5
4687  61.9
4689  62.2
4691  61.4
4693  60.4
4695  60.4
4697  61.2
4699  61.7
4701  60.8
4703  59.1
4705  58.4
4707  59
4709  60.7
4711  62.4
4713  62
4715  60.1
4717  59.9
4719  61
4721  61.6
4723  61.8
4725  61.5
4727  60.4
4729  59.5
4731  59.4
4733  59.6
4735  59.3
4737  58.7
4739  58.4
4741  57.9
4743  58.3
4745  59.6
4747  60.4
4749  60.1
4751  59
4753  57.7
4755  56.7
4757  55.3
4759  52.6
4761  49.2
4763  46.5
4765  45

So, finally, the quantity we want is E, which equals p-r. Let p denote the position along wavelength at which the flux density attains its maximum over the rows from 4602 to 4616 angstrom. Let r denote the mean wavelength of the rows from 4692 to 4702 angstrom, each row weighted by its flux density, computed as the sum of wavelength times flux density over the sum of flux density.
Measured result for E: -86.0 angstrom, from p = 4611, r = 4697.0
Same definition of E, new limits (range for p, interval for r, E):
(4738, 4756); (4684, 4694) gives 58.0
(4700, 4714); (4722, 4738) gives -18.9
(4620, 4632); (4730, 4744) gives -116.0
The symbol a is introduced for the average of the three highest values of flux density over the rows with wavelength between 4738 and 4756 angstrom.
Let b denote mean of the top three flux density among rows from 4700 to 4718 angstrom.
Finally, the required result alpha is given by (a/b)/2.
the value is 0.486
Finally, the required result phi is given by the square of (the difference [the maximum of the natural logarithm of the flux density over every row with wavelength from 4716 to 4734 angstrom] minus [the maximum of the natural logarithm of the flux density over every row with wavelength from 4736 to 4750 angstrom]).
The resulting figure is 0.0005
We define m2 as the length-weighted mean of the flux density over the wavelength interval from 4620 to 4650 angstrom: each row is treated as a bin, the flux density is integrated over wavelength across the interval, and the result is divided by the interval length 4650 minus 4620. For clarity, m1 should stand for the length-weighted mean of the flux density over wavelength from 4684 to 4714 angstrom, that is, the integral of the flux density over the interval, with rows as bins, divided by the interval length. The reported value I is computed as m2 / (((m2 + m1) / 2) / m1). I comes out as 60.8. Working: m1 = 60.8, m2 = 60.7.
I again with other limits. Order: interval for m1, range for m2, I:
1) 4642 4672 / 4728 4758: 59.9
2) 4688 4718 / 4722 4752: 60.1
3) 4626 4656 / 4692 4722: 60.2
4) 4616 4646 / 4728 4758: 59.9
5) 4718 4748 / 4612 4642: 60.6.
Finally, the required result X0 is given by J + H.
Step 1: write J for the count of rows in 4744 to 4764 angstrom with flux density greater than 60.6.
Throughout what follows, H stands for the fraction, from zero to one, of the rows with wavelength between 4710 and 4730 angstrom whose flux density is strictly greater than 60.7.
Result 1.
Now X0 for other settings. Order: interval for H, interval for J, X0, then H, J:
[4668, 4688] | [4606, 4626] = 10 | 0.40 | 10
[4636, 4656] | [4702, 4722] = 5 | 0.40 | 5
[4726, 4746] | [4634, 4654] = 4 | 0.00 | 4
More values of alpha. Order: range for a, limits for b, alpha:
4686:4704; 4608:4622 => 0.482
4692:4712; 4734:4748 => 0.517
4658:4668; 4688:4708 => 0.541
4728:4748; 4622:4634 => 0.482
